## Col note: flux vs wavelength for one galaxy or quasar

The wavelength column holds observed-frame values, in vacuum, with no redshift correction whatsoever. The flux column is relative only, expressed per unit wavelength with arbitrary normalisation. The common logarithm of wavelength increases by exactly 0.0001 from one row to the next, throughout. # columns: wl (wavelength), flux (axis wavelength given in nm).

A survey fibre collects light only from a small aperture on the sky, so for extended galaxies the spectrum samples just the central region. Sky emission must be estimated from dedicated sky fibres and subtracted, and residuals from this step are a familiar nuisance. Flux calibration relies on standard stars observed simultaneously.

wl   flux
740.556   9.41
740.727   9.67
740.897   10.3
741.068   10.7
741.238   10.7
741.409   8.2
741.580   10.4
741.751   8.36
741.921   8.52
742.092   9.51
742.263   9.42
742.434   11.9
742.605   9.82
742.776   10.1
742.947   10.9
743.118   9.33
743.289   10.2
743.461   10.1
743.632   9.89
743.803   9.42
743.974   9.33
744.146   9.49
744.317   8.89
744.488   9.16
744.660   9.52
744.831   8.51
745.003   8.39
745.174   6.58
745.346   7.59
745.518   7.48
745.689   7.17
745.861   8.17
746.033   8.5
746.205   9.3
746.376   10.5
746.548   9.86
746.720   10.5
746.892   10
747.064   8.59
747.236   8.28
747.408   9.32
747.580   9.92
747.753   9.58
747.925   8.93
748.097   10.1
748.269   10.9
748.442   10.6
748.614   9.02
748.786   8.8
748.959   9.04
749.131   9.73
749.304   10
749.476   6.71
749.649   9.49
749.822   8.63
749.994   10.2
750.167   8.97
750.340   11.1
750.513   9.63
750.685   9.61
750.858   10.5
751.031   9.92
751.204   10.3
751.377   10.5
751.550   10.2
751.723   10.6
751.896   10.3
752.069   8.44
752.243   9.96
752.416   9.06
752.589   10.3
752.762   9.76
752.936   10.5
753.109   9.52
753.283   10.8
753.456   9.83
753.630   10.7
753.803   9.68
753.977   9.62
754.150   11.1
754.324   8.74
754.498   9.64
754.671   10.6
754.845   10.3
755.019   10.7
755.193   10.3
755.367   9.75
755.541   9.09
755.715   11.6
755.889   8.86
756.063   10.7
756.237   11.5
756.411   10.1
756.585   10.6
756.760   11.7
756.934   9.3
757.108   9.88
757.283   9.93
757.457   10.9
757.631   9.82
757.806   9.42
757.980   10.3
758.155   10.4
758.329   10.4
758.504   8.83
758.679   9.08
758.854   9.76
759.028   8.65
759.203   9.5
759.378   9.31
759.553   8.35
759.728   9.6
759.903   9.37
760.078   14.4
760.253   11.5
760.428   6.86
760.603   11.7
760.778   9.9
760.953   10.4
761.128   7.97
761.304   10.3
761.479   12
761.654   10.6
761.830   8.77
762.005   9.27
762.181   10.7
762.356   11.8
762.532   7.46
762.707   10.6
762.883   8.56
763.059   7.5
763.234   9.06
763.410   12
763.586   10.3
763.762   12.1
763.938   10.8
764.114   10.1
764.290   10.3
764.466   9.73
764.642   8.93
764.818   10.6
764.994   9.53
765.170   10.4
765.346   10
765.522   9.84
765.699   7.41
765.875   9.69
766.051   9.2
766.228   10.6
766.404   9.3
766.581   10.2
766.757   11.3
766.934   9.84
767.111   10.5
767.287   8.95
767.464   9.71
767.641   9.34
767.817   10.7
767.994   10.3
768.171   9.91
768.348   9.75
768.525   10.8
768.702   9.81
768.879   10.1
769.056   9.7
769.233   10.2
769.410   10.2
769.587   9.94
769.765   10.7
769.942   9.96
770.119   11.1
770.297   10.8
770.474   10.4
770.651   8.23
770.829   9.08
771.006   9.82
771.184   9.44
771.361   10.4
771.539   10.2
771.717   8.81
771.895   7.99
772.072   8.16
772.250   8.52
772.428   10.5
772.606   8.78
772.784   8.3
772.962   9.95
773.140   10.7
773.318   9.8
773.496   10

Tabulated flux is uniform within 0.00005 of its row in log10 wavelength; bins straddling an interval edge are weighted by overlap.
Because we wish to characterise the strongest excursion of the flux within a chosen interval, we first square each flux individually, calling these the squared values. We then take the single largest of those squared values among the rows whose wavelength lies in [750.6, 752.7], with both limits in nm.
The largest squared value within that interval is 112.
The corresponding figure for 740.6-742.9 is 142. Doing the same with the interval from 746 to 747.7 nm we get 110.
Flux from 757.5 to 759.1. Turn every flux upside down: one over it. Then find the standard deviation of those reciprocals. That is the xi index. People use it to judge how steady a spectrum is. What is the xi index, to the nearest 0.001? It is 0.007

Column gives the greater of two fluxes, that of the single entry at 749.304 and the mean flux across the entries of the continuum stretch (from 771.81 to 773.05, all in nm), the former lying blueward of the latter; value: 10.0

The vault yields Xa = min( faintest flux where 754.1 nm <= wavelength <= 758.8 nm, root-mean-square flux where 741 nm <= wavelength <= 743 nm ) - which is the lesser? 8.7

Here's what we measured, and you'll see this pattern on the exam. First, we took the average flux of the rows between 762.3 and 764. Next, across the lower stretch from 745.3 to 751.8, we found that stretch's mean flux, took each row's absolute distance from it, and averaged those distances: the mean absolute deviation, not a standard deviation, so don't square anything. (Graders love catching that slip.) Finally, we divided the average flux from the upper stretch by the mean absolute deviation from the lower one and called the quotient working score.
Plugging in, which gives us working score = 12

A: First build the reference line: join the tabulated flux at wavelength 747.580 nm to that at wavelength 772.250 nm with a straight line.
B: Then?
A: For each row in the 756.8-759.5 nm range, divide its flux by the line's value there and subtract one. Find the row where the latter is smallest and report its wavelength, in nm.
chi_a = 759.028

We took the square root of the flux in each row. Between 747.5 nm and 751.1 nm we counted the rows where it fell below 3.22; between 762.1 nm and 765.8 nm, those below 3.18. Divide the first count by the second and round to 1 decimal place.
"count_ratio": 1.5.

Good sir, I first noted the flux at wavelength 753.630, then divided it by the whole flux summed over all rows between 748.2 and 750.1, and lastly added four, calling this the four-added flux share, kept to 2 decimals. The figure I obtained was 4.10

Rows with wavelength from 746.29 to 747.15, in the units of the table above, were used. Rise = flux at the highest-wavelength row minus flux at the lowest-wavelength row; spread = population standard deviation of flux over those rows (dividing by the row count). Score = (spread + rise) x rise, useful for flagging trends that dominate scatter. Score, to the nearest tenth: 2.3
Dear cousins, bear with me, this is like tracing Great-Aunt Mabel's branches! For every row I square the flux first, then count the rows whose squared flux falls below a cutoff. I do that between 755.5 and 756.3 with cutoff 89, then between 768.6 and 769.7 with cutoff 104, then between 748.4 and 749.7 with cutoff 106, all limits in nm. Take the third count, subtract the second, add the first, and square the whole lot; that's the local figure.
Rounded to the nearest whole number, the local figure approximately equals 25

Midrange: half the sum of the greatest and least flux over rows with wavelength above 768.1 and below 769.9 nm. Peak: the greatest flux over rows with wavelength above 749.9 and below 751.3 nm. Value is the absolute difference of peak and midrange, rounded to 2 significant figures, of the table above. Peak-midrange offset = 0.85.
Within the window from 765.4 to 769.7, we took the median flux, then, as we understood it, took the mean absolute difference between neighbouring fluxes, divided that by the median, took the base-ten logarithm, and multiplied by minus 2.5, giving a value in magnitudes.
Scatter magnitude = 2.61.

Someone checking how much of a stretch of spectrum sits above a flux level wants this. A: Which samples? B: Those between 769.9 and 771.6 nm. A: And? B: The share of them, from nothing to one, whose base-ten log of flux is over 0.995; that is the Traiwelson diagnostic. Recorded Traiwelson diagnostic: 0.60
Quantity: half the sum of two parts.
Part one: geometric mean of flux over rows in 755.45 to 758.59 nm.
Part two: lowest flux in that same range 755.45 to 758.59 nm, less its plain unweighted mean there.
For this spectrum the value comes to 4.40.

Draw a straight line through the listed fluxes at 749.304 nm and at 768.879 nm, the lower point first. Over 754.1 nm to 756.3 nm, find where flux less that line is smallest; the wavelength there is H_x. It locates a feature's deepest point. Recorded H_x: 754.324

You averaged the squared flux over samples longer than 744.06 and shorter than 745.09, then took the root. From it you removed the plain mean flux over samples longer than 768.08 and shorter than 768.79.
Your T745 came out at -1.1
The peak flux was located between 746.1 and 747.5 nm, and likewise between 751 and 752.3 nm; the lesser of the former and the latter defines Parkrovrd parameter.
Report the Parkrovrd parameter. 10.5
